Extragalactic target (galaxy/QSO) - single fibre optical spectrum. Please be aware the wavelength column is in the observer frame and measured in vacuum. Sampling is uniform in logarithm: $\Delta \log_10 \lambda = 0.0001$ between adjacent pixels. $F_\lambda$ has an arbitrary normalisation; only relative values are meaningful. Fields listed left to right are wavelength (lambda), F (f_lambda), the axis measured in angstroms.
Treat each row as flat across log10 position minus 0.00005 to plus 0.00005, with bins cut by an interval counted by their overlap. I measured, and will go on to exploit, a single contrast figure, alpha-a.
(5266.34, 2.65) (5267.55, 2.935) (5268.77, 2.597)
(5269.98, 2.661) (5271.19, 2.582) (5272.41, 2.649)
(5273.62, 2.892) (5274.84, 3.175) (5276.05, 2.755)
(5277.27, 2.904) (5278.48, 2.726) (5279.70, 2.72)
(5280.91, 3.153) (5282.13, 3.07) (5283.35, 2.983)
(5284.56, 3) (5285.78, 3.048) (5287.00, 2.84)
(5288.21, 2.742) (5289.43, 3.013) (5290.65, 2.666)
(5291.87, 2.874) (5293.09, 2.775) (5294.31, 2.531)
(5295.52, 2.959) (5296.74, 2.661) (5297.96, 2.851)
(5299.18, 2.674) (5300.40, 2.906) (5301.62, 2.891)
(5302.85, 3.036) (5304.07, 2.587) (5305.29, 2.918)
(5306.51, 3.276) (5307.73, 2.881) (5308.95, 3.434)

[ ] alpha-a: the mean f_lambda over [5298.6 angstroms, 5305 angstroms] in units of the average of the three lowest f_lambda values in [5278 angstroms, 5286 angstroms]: 1.00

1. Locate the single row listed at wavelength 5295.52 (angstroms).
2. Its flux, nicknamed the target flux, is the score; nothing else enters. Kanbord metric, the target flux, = 2.959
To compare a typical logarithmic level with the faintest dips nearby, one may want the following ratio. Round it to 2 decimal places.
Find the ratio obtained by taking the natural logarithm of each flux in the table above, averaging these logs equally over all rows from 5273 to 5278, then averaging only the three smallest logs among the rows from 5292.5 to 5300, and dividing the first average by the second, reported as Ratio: 1.11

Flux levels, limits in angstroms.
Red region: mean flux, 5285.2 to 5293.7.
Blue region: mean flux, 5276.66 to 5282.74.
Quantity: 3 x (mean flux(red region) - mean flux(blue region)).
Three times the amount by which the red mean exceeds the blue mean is -0.19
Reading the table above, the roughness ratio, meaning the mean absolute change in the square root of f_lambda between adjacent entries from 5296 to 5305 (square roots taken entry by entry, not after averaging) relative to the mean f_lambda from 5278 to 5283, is 0.0206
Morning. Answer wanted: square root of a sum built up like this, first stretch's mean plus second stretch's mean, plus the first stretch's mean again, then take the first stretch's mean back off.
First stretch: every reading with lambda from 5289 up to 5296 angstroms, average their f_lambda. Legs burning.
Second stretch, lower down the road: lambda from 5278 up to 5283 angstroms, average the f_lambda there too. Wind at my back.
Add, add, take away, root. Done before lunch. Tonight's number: 2.39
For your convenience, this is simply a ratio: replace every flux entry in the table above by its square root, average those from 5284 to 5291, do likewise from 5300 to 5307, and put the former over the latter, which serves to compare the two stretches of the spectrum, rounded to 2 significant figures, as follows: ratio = 0.99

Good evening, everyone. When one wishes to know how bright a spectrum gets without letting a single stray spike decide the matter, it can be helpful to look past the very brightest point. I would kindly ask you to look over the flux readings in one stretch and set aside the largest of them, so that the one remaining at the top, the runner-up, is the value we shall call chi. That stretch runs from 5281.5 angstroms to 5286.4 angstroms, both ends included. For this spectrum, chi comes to 3.048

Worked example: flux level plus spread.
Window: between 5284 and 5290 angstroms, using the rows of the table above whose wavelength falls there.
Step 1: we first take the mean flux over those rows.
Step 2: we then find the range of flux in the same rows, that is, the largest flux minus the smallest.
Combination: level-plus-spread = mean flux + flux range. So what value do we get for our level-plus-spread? 3.23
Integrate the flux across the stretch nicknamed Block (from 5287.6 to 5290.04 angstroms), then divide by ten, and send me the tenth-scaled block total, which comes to 0.70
